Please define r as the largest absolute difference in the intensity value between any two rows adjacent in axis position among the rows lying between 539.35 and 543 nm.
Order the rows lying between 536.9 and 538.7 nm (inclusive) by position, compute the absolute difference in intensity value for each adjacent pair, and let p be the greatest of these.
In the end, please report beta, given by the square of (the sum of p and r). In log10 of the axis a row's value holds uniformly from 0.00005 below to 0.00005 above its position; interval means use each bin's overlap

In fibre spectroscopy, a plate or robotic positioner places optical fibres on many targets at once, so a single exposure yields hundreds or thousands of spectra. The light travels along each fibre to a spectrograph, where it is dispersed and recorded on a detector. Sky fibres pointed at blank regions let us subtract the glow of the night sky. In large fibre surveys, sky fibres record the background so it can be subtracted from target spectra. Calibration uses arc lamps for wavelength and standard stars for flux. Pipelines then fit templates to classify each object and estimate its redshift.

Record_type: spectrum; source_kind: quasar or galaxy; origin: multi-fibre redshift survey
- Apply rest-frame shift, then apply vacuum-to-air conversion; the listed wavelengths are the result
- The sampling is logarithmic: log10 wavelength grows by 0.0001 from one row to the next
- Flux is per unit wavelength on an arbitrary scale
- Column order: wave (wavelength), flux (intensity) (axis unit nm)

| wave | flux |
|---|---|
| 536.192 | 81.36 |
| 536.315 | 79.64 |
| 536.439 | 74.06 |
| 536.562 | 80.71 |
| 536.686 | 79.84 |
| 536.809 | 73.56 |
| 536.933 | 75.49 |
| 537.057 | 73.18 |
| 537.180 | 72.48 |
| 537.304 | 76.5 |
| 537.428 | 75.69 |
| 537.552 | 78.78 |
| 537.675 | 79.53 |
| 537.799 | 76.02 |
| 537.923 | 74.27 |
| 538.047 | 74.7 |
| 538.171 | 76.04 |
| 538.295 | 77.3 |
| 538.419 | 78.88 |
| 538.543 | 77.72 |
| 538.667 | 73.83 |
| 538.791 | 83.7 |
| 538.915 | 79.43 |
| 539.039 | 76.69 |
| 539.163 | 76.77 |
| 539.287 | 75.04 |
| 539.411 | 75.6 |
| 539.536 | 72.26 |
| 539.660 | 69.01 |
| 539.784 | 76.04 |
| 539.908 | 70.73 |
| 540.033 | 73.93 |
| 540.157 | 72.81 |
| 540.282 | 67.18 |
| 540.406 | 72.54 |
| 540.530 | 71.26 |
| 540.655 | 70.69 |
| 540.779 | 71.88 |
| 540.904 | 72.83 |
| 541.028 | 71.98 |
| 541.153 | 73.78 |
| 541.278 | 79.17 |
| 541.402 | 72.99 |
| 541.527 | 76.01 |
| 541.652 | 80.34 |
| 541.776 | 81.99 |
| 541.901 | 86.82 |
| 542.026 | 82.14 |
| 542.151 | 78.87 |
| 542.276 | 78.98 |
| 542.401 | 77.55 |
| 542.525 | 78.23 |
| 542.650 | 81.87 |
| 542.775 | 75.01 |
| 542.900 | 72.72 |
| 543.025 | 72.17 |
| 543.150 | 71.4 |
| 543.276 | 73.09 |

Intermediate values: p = 4.0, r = 7.03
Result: 122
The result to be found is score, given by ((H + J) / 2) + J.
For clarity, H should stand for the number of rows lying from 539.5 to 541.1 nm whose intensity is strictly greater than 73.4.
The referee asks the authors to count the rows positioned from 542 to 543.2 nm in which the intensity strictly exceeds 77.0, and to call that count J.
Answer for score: 10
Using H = 2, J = 6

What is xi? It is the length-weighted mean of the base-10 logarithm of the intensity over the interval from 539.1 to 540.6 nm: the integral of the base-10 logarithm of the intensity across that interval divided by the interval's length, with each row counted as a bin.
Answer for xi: 1.861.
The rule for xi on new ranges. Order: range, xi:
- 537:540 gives 1.880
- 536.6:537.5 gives 1.876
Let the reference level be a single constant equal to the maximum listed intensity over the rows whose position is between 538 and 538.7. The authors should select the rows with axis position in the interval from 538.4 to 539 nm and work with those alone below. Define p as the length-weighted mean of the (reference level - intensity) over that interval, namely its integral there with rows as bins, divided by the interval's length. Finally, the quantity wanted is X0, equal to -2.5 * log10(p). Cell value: 1.5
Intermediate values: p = 0.3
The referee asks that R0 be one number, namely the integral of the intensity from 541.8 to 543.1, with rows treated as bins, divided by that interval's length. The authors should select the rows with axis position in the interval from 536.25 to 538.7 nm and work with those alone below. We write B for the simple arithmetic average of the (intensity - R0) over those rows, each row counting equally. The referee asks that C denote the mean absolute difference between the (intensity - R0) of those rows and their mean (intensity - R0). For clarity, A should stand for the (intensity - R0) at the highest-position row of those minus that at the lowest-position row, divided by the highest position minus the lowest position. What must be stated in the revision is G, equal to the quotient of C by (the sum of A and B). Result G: -0.47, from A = -2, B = -2.1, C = 2.1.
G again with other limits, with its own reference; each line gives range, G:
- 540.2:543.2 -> -3.29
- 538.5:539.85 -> -0.68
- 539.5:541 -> -0.26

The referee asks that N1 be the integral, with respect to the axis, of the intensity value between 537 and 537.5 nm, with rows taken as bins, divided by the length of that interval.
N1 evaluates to 75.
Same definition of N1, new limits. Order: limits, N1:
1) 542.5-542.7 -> 80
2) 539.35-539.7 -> 72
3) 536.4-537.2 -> 76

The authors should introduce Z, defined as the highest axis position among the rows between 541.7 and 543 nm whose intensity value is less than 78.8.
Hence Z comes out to 542.900 nm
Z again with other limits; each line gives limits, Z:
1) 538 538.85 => 538.667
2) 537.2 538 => 537.923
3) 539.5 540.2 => 540.157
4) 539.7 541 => 540.904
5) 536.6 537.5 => 537.428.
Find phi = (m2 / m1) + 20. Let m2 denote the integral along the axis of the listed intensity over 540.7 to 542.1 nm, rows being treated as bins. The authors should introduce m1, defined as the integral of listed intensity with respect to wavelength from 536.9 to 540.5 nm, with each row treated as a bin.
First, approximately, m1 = 271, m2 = 108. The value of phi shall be 20.4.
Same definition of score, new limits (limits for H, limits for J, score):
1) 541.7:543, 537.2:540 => 15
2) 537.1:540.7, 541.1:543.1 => 25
